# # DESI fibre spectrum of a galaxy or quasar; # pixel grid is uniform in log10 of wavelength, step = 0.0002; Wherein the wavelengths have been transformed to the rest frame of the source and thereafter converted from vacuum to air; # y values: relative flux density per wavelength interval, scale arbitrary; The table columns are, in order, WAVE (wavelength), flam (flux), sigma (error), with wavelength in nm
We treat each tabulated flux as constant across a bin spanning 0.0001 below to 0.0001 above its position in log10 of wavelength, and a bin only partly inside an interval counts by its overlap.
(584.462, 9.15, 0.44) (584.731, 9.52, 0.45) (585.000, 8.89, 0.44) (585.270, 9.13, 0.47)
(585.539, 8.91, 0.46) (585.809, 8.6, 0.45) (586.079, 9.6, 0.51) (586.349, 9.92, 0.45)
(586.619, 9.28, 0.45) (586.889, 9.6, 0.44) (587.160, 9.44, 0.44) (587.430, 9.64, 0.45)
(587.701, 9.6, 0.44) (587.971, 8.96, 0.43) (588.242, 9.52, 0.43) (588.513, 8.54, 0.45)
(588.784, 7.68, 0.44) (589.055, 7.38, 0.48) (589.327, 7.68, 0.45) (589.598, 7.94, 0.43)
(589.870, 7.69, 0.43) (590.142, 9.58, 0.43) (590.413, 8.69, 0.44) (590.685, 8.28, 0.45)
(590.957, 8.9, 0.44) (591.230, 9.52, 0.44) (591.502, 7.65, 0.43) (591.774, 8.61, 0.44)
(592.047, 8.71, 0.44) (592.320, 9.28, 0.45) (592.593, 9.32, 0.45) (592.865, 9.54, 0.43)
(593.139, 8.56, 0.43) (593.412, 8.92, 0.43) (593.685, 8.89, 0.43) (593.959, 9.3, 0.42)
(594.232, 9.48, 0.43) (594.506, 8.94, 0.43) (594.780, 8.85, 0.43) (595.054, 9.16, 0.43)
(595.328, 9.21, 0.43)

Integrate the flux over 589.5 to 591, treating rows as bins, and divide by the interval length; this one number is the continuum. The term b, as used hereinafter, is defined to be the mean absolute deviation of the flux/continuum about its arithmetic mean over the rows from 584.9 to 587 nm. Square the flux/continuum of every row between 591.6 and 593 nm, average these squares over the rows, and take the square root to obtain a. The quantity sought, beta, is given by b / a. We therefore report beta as 0.039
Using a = 1.07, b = 0.042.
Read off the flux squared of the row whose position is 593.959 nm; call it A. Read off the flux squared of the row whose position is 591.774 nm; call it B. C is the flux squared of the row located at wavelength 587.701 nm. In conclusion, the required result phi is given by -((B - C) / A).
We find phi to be 0.21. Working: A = 86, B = 74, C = 92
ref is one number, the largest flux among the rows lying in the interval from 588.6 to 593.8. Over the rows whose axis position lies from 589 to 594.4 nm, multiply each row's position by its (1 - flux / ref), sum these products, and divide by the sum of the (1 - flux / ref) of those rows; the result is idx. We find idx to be 590.86 nm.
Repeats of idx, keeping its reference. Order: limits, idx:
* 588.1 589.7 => 589.09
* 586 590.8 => 589.40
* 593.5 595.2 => 594.40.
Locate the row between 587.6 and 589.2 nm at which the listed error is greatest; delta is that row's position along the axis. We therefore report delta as 589.055 nm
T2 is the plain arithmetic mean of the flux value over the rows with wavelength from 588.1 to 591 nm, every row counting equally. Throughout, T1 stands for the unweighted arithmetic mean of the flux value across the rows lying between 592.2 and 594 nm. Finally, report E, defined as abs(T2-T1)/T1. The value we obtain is 0.08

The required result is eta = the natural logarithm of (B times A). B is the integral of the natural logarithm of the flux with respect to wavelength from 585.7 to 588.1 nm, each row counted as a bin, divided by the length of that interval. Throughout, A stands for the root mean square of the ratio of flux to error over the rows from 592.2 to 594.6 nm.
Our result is 3.86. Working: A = 21.1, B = 2.24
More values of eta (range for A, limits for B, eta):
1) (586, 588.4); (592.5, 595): 3.85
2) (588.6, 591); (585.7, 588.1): 3.73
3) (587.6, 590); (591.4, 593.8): 3.72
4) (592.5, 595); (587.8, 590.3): 3.80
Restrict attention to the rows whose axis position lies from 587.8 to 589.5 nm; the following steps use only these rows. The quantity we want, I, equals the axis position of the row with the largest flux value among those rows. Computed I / 588.242 nm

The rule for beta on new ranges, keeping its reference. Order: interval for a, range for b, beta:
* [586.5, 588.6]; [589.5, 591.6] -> 0.069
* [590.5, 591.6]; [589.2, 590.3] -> 0.079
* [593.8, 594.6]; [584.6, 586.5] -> 0.042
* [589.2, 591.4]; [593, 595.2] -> 0.026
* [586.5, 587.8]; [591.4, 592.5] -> 0.048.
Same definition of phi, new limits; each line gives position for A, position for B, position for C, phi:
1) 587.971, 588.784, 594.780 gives 0.24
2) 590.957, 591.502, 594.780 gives 0.25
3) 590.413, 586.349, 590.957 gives -0.25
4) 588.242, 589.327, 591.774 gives 0.17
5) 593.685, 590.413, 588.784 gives -0.21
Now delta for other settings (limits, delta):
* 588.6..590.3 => 589.055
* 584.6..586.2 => 586.079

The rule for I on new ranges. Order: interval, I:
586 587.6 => 586.349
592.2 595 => 592.865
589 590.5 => 590.142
